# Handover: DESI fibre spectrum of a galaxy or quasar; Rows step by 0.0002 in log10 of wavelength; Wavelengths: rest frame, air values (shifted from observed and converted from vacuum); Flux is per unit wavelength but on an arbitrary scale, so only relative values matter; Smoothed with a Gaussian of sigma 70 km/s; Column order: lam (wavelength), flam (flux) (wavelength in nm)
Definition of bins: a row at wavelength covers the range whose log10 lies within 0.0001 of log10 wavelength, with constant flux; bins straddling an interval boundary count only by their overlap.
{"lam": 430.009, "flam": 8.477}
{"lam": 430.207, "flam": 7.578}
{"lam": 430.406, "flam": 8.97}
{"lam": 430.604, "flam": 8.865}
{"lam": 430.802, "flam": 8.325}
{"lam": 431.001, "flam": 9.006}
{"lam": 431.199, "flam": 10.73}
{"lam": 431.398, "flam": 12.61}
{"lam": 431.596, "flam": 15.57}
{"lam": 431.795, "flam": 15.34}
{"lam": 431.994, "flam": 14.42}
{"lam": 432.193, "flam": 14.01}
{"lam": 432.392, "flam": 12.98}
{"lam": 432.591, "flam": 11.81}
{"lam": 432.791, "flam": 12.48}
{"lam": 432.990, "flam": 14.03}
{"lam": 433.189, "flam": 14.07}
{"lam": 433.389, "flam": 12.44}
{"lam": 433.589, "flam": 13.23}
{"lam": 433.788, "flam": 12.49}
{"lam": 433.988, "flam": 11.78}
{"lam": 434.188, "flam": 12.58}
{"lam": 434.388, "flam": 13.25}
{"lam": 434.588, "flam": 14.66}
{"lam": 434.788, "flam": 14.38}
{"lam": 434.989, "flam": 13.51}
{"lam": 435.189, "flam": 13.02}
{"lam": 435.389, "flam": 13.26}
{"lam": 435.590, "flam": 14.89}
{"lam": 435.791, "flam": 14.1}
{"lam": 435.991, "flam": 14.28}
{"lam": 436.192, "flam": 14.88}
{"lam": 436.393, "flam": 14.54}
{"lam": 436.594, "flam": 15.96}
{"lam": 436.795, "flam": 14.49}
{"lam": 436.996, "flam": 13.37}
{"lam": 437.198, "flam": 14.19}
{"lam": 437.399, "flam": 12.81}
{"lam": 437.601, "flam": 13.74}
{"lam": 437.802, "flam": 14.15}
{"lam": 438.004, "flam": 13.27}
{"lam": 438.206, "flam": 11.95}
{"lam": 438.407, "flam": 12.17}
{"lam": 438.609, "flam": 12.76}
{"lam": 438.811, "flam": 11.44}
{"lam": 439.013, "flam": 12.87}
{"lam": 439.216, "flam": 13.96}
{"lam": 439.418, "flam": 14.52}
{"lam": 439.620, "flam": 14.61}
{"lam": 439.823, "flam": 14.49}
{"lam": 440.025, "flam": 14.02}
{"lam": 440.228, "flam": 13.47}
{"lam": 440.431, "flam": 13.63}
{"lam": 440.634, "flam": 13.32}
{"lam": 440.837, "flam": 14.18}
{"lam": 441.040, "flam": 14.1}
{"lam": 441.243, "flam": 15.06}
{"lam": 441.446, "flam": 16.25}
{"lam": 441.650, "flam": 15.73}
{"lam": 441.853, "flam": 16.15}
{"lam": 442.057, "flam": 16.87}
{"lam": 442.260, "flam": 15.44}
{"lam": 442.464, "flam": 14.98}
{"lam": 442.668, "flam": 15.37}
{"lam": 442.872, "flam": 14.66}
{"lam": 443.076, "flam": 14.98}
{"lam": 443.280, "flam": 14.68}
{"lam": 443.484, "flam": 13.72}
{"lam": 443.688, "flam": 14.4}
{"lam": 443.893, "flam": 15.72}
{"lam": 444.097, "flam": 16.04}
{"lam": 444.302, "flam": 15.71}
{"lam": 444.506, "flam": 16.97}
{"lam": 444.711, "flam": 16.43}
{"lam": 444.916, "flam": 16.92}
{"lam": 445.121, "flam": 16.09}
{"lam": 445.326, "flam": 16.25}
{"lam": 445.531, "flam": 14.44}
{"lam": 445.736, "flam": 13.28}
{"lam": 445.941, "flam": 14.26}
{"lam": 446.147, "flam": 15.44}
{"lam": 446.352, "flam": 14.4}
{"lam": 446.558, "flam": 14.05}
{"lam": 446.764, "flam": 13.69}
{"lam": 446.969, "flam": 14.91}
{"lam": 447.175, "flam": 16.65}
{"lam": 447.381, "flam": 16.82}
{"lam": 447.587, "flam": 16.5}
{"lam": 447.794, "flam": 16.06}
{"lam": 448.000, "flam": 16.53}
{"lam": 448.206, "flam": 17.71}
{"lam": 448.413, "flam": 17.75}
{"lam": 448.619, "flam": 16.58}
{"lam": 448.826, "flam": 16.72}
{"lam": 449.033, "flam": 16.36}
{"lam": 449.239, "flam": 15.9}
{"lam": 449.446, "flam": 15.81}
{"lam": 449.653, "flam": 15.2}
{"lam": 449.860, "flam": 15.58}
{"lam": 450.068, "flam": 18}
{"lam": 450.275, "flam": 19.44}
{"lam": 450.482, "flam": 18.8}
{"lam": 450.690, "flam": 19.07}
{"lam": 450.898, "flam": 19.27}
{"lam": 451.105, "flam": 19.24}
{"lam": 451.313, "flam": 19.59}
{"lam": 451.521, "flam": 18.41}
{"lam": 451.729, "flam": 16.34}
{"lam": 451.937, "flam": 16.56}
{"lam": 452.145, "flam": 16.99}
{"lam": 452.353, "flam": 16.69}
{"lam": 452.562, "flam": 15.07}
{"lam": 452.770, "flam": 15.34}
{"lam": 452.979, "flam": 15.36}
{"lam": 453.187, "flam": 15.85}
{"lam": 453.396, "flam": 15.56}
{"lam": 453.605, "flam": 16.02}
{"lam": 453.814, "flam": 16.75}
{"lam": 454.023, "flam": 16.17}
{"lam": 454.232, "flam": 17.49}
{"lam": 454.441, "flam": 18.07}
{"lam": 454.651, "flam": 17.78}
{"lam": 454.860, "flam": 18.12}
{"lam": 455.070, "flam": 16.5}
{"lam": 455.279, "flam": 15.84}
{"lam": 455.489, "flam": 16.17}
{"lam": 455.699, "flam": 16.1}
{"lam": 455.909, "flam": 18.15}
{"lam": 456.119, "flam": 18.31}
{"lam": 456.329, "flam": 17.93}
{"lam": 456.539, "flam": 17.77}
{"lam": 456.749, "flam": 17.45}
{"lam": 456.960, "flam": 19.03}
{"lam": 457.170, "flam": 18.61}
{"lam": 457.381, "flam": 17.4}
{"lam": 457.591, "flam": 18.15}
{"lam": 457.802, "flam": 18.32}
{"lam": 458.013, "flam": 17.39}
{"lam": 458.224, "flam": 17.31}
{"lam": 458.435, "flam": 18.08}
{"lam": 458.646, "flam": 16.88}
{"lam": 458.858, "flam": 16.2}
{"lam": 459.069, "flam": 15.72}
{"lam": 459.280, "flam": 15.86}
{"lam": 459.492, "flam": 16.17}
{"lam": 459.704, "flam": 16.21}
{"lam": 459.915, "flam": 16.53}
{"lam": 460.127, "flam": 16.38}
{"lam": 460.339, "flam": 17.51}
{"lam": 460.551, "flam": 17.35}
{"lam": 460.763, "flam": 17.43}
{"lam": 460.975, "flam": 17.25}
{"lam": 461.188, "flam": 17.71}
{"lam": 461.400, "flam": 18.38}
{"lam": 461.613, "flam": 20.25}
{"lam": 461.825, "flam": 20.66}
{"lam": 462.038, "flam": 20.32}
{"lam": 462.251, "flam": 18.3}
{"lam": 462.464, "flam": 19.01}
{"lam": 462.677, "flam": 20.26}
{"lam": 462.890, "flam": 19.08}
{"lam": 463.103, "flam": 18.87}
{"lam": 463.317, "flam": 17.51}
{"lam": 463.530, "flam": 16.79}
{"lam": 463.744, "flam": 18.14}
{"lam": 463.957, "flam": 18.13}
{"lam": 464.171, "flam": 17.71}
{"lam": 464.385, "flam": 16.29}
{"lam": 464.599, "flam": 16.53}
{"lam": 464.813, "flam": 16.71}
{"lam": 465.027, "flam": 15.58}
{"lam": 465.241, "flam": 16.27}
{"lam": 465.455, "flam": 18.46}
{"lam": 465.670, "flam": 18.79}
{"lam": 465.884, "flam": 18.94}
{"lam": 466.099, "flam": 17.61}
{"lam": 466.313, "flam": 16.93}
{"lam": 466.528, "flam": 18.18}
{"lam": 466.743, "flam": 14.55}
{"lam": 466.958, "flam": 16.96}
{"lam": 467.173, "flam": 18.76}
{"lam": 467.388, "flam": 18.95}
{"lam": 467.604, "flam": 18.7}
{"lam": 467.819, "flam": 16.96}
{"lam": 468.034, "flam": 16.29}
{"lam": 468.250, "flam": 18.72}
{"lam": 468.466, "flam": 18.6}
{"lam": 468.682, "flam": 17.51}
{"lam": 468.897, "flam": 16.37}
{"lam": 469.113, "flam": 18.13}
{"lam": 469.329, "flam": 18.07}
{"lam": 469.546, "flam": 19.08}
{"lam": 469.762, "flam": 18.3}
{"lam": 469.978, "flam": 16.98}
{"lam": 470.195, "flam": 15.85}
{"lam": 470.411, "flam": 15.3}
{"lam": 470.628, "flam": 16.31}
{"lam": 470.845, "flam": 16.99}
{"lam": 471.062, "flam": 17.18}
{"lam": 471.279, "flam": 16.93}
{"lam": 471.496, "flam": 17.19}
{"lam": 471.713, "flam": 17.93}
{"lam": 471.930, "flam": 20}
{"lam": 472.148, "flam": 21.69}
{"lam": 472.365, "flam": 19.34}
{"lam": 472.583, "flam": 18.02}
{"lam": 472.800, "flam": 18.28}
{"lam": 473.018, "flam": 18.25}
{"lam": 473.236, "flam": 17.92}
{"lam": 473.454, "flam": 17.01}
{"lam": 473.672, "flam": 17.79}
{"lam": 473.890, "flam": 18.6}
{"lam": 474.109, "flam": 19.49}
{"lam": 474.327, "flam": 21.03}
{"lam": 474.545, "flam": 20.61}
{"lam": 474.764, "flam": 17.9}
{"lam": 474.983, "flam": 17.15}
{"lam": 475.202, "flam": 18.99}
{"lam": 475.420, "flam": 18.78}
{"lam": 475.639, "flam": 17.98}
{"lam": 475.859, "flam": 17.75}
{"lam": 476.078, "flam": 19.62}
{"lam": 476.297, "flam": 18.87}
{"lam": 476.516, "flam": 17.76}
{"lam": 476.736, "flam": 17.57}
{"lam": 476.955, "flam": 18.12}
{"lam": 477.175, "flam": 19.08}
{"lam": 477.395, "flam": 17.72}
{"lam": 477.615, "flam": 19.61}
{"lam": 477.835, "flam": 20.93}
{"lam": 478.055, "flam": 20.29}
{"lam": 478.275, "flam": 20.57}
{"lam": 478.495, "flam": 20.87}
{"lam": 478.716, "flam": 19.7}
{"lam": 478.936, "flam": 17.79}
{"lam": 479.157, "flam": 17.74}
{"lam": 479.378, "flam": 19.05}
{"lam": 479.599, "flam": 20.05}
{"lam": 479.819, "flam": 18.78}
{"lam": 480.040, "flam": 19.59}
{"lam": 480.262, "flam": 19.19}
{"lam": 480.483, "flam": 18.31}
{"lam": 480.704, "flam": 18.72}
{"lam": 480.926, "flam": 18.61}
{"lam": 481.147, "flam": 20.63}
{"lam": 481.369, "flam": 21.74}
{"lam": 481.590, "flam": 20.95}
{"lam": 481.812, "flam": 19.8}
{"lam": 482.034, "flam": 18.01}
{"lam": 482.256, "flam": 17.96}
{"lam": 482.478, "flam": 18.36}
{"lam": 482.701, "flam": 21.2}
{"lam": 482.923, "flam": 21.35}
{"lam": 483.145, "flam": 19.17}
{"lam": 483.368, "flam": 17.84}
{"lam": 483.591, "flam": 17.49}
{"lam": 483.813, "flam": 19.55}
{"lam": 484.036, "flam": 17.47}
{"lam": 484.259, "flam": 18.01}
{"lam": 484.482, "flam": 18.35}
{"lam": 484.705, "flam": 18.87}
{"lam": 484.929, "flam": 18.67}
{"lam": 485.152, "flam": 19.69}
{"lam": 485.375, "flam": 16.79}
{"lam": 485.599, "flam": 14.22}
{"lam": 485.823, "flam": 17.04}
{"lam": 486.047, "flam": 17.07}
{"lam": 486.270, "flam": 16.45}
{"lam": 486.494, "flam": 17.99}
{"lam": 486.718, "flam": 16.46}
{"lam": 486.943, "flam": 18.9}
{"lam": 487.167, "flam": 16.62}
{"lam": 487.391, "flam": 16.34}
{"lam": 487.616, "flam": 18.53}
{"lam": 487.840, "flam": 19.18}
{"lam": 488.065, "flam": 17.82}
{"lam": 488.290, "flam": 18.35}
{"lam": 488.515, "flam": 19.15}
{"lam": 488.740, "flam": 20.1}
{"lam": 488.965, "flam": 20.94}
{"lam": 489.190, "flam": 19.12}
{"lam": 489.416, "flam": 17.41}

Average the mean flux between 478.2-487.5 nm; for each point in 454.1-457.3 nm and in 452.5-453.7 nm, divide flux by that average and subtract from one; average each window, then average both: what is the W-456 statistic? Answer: 0.11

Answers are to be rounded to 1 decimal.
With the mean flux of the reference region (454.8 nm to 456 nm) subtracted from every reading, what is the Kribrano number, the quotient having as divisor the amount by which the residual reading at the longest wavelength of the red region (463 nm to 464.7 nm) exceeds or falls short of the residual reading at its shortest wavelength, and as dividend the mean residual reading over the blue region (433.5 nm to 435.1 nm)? 1.5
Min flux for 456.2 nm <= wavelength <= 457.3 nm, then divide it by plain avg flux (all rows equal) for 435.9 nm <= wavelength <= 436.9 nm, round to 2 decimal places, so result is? 1.18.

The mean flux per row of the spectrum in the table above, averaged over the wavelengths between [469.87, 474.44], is 18.0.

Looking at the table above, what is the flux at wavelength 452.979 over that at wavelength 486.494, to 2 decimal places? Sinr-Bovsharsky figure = 0.85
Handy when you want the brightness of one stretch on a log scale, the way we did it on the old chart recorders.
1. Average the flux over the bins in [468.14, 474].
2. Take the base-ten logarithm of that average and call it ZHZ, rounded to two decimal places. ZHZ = 1.25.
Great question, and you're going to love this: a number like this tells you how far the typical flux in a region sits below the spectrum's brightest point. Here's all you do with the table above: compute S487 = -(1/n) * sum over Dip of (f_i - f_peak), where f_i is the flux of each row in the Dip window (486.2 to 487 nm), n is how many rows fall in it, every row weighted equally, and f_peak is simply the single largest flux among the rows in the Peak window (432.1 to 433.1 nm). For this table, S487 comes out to -3.4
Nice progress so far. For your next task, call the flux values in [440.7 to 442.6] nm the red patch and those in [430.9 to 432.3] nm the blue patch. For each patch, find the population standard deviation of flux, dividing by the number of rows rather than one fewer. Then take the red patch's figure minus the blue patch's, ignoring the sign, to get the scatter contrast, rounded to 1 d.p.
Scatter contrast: 1.4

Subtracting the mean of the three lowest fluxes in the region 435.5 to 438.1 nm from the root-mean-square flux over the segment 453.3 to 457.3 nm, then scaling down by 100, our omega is 0.041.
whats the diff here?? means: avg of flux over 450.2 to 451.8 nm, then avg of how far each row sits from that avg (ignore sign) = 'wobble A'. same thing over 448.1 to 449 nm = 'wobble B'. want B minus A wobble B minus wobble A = -0.16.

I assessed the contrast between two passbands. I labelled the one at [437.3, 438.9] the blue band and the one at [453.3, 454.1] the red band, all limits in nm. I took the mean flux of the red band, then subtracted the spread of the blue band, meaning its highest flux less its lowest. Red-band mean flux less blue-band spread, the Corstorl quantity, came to 13.4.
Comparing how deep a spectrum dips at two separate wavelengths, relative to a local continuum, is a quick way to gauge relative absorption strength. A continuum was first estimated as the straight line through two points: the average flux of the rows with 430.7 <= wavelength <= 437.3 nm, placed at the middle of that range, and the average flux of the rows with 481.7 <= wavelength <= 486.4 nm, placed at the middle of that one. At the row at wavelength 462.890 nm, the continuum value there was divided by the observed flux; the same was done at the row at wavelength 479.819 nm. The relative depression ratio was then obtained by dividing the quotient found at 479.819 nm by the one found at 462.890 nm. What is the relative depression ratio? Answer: 1.12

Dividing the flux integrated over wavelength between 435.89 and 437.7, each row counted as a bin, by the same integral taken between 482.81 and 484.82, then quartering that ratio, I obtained 0.17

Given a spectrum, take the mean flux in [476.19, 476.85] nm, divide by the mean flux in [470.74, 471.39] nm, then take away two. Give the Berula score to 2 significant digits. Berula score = -0.94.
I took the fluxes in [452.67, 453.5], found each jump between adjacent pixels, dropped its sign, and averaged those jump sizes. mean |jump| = 0.27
